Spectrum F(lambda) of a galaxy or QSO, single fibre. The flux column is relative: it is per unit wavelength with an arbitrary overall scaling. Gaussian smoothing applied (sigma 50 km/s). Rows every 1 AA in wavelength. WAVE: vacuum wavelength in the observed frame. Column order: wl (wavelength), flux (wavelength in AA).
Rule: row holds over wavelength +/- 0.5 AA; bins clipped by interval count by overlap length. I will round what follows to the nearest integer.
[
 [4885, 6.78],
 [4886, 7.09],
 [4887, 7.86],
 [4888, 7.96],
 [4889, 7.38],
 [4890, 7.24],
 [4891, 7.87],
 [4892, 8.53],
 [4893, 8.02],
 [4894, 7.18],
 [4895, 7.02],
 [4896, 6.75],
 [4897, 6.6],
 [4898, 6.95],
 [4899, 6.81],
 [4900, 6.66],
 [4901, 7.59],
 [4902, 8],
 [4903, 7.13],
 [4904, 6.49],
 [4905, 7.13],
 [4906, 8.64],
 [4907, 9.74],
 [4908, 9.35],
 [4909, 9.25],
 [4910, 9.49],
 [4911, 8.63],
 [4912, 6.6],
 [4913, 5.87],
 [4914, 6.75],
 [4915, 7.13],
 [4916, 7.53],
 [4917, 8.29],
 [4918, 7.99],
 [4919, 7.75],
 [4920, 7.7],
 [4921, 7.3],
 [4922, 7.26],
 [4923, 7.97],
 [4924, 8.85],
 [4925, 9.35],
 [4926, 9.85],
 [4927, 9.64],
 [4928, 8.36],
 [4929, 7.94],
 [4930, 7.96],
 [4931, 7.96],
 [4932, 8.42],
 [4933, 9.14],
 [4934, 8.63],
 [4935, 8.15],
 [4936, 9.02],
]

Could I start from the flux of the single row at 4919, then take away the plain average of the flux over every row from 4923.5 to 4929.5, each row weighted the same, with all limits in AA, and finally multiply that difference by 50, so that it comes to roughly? -62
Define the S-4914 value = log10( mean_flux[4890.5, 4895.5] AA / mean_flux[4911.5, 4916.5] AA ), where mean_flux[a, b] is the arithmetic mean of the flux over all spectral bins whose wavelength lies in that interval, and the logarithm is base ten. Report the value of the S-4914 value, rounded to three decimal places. 0.057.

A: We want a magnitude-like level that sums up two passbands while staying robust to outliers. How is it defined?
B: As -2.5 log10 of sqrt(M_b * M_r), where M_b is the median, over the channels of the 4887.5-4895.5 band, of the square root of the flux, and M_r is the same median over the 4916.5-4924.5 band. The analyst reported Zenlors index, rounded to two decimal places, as -1.11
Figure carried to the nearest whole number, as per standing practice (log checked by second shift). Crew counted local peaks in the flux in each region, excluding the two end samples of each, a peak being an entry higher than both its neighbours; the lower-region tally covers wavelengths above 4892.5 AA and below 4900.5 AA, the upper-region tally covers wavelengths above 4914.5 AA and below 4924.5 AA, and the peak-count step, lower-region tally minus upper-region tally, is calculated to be 0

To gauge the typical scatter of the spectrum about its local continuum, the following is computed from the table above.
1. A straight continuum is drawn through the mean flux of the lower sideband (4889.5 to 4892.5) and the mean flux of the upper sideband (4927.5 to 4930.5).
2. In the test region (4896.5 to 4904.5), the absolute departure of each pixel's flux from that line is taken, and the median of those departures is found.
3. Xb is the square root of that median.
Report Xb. 1.02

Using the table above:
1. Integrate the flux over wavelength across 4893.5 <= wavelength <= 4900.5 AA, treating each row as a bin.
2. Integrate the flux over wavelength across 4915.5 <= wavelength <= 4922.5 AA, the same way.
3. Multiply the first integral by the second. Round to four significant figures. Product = 2582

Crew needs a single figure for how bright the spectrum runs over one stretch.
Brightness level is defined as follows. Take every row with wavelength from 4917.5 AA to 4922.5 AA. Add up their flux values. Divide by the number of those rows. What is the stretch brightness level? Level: 7.6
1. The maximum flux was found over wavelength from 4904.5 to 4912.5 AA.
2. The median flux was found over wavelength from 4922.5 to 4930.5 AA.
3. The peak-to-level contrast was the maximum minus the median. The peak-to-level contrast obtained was 1.1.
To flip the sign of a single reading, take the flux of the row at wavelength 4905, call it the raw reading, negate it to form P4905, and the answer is -7.1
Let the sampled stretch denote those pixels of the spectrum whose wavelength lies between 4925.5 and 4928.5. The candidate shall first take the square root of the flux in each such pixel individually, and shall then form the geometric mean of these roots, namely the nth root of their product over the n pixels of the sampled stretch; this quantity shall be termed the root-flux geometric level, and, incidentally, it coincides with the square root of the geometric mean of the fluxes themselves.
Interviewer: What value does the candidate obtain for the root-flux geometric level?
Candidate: 3.0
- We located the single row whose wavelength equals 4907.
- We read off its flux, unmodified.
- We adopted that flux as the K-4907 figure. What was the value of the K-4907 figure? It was 9.74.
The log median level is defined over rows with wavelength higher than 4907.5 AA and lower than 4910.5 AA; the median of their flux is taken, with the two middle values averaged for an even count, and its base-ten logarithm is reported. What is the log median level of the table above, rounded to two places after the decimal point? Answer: 0.97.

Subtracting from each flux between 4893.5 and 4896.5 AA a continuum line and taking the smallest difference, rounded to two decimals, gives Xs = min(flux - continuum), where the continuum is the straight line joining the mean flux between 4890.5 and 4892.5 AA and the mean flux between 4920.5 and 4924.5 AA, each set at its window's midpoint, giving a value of -1.40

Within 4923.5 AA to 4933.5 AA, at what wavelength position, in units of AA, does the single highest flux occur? 4926 AA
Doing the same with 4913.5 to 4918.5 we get 4917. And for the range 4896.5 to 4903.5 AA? 4902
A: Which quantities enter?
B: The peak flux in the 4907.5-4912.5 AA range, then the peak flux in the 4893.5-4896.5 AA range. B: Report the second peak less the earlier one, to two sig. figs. -2.3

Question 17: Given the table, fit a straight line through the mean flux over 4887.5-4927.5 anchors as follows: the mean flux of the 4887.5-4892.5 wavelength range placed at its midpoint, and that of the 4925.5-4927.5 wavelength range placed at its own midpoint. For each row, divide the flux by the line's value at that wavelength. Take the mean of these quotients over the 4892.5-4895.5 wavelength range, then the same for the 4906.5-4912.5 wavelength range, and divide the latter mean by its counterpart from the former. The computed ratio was 1.08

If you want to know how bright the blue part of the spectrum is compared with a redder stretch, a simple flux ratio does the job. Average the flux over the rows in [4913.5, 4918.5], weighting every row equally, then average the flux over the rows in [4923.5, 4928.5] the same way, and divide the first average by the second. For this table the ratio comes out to 0.82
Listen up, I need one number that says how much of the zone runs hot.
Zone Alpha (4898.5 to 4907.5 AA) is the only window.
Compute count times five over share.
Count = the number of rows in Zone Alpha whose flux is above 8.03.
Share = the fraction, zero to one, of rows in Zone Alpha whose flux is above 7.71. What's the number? 30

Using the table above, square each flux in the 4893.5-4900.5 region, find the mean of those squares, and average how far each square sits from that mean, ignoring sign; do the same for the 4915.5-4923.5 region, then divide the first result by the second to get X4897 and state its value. 0.54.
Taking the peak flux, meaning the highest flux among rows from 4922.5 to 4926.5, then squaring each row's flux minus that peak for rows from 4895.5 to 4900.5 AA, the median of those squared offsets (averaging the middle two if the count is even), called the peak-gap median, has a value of 9.6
